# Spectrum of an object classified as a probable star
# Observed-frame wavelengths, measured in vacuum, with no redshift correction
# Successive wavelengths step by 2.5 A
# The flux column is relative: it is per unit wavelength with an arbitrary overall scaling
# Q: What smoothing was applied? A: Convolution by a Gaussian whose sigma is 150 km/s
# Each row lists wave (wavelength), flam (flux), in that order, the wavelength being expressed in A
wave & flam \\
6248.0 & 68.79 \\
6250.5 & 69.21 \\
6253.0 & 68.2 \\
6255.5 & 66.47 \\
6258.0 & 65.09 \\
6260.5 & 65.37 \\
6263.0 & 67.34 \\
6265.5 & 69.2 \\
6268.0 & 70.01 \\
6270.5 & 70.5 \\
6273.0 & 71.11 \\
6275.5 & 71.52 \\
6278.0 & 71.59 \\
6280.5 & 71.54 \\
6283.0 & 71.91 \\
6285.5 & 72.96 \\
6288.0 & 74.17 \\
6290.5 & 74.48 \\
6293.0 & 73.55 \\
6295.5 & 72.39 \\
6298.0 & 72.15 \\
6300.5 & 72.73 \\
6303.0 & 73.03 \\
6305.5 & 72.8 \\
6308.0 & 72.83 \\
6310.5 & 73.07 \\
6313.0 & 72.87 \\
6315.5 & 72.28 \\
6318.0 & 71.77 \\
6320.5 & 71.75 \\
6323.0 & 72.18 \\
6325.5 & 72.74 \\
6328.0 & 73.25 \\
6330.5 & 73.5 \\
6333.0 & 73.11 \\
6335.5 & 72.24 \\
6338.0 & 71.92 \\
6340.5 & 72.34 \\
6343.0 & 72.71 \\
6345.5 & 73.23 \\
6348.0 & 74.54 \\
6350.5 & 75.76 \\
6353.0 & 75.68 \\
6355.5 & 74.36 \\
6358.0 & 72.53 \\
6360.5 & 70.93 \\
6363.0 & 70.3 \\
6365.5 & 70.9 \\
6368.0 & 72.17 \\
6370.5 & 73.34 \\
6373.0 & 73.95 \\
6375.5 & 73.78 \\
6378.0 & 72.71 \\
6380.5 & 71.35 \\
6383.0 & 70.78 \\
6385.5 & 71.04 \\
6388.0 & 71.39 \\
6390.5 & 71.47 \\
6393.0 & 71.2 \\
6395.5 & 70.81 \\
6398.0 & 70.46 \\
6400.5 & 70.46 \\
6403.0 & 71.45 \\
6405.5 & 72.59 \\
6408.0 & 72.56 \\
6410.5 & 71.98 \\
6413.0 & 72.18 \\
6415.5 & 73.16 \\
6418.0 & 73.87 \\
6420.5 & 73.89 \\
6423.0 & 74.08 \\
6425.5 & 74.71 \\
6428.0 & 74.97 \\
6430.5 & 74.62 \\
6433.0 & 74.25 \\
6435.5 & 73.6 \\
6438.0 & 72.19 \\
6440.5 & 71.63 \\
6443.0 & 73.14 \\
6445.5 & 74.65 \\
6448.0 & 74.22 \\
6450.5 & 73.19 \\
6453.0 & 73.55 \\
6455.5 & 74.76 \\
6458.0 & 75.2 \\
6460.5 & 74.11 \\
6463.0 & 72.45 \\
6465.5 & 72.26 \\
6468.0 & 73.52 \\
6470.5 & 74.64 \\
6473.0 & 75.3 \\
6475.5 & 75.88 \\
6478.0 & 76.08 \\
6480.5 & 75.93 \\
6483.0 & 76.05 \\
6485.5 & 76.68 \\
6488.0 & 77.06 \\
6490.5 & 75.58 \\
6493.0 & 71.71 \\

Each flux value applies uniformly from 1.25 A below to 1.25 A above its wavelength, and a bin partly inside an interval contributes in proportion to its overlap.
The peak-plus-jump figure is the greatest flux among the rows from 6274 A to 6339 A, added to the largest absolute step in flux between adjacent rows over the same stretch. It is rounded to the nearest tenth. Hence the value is 75.7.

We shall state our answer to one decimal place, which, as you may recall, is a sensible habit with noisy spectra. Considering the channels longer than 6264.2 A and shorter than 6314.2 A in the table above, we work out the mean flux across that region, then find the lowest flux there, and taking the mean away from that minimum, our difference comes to -3.0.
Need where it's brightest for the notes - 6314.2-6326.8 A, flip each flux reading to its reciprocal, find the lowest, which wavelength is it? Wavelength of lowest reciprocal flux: 6325.5 A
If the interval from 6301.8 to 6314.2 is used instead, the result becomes 6310.5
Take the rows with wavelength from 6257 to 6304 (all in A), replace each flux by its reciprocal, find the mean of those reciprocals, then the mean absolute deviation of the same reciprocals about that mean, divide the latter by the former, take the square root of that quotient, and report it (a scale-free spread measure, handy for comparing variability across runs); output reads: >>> 0.171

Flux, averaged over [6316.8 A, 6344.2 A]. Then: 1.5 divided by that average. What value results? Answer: 0.0207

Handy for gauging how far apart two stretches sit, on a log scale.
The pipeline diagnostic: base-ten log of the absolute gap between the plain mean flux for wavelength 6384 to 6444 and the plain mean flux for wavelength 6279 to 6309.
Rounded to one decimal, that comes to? -0.5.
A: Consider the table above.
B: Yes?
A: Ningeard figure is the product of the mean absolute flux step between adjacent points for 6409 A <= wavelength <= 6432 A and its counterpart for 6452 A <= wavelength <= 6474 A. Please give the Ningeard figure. 0.40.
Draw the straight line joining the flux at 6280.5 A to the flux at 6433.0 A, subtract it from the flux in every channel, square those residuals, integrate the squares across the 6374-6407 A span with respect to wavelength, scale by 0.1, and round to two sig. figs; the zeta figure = 16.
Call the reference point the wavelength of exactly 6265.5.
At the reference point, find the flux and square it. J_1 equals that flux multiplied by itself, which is 4789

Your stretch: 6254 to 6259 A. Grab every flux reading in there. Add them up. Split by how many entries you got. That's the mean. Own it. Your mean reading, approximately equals 66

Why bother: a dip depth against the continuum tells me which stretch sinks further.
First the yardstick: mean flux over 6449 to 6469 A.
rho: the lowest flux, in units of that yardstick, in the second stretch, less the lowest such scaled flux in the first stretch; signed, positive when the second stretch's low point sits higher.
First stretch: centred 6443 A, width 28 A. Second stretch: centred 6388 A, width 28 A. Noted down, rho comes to -0.016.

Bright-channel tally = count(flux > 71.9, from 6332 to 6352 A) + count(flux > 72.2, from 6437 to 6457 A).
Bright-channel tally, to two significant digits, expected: 14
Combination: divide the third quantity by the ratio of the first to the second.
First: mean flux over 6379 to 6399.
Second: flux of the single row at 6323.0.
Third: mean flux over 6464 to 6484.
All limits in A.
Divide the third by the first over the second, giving 76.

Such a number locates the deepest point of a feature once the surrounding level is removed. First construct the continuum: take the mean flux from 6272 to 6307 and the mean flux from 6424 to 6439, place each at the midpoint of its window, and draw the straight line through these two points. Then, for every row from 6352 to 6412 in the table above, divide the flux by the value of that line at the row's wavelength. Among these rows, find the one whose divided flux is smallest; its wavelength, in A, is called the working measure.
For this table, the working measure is 6400.5 A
